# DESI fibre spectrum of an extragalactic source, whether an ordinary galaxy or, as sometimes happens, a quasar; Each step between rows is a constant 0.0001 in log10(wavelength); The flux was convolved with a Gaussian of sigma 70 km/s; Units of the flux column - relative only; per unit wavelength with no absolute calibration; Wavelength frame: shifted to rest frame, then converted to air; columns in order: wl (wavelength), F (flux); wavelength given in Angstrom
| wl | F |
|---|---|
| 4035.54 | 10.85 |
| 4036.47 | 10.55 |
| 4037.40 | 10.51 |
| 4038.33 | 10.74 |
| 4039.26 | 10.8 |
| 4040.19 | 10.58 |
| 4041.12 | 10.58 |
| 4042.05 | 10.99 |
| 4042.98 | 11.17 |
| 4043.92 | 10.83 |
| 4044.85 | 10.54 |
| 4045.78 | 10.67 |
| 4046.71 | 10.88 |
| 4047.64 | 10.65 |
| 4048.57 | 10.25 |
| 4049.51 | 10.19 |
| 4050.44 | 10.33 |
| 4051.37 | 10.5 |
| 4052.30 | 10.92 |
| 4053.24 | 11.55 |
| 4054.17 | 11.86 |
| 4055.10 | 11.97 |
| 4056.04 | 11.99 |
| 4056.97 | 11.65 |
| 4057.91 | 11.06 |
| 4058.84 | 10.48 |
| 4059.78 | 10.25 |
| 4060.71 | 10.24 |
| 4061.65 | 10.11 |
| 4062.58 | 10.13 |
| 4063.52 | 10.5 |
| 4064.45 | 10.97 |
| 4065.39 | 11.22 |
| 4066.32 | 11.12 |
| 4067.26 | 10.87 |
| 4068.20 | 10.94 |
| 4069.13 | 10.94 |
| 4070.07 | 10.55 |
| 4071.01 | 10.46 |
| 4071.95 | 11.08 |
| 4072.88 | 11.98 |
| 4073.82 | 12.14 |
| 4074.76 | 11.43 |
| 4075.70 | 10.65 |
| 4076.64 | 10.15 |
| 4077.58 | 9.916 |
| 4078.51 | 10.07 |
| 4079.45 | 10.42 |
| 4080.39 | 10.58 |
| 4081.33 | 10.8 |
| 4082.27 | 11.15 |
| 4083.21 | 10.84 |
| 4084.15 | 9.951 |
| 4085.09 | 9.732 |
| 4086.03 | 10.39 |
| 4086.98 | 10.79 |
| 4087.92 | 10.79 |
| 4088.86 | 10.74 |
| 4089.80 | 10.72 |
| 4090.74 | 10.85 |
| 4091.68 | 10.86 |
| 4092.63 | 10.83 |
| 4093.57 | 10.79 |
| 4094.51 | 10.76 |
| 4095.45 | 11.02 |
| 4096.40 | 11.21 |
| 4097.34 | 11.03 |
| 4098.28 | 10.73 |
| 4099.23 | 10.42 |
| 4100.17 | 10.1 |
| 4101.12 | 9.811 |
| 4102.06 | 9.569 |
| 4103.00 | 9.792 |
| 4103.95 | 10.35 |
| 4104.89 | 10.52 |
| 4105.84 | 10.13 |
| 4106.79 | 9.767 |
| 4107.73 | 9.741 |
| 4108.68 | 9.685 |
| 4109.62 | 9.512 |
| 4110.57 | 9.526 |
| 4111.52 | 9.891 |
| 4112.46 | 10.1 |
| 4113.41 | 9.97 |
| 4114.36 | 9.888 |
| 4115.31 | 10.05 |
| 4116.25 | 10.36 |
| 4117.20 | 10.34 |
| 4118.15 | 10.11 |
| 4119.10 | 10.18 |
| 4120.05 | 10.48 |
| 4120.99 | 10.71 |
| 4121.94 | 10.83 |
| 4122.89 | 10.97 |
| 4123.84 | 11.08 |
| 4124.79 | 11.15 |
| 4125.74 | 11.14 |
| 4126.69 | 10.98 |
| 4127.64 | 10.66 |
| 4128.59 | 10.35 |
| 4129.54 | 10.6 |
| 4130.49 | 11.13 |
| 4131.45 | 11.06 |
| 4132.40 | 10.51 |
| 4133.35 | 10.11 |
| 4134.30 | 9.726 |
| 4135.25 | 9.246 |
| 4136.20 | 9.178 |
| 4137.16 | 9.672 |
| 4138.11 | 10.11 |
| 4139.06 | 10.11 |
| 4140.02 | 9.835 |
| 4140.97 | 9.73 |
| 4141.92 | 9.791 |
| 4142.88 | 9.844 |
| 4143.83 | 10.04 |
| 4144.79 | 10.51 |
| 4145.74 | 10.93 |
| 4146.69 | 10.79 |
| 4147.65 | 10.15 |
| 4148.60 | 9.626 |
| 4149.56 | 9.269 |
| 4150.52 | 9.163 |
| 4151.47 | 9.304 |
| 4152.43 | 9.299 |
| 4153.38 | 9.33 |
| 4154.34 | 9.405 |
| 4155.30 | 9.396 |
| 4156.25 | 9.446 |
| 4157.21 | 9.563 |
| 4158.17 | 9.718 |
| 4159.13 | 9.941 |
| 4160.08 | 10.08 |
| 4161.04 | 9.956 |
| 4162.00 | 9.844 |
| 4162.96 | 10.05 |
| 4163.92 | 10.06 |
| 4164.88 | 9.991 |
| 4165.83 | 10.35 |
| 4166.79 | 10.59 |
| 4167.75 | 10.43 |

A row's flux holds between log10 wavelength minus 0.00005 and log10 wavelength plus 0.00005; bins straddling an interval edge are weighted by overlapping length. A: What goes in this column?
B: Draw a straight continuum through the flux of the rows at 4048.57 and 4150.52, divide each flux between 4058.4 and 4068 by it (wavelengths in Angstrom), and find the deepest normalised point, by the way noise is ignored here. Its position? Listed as 4061.65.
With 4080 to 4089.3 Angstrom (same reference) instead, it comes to 4085.09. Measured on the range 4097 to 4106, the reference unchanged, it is 4102.06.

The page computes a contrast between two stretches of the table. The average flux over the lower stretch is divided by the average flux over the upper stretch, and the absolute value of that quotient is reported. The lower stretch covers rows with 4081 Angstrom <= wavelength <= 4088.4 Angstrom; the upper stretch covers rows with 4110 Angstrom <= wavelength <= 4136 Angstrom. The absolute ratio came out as 1.01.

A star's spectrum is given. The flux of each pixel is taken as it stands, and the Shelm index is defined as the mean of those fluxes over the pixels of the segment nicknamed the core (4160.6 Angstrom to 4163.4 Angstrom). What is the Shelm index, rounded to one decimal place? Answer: 9.9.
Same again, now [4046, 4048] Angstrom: 10.8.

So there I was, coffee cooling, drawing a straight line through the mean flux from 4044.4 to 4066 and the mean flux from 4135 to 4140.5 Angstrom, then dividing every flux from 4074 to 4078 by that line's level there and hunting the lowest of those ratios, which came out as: 0.94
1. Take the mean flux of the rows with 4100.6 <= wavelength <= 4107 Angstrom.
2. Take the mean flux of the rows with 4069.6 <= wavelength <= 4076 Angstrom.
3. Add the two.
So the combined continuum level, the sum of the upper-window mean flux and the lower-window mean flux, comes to 21.18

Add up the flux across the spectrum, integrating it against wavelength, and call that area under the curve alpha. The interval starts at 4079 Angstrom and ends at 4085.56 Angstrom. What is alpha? 69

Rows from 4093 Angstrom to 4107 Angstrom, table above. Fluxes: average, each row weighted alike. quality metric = 10.4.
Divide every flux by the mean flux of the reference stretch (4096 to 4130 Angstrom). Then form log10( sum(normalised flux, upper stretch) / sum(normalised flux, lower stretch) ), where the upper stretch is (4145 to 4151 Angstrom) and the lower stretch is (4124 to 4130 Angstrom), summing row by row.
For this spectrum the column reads -0.03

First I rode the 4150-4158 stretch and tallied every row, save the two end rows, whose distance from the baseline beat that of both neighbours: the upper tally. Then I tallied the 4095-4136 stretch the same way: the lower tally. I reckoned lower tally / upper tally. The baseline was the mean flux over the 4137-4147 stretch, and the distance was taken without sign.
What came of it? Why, 4.0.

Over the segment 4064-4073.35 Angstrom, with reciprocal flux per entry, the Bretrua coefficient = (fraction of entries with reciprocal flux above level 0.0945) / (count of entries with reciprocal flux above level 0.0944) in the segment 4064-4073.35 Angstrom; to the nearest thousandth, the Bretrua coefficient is 0.100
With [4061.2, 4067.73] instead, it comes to 0.143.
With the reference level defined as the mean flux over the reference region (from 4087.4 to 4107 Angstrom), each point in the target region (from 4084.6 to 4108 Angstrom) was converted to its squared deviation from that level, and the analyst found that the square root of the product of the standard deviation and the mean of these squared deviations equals 0.24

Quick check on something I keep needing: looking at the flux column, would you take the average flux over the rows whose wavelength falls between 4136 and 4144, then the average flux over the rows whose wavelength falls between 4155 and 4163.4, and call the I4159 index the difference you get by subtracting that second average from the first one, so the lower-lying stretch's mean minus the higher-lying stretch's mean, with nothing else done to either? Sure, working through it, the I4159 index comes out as 0.04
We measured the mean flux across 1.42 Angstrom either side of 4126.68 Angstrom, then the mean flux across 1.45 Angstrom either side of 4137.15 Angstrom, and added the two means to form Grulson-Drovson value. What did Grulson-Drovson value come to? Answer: 20.6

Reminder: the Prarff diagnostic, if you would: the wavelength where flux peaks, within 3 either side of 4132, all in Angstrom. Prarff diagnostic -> 4130.49 Angstrom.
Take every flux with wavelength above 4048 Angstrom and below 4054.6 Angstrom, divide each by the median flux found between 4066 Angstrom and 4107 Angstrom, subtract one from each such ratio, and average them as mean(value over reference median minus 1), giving 0.01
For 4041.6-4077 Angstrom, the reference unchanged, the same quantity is 0.02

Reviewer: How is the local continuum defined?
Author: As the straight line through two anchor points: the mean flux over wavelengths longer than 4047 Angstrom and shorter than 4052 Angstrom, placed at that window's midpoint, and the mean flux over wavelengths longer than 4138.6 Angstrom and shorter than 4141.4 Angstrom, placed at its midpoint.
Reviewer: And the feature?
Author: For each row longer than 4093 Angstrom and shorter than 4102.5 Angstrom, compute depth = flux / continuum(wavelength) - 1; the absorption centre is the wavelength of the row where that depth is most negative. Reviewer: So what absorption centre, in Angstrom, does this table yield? 4102.06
